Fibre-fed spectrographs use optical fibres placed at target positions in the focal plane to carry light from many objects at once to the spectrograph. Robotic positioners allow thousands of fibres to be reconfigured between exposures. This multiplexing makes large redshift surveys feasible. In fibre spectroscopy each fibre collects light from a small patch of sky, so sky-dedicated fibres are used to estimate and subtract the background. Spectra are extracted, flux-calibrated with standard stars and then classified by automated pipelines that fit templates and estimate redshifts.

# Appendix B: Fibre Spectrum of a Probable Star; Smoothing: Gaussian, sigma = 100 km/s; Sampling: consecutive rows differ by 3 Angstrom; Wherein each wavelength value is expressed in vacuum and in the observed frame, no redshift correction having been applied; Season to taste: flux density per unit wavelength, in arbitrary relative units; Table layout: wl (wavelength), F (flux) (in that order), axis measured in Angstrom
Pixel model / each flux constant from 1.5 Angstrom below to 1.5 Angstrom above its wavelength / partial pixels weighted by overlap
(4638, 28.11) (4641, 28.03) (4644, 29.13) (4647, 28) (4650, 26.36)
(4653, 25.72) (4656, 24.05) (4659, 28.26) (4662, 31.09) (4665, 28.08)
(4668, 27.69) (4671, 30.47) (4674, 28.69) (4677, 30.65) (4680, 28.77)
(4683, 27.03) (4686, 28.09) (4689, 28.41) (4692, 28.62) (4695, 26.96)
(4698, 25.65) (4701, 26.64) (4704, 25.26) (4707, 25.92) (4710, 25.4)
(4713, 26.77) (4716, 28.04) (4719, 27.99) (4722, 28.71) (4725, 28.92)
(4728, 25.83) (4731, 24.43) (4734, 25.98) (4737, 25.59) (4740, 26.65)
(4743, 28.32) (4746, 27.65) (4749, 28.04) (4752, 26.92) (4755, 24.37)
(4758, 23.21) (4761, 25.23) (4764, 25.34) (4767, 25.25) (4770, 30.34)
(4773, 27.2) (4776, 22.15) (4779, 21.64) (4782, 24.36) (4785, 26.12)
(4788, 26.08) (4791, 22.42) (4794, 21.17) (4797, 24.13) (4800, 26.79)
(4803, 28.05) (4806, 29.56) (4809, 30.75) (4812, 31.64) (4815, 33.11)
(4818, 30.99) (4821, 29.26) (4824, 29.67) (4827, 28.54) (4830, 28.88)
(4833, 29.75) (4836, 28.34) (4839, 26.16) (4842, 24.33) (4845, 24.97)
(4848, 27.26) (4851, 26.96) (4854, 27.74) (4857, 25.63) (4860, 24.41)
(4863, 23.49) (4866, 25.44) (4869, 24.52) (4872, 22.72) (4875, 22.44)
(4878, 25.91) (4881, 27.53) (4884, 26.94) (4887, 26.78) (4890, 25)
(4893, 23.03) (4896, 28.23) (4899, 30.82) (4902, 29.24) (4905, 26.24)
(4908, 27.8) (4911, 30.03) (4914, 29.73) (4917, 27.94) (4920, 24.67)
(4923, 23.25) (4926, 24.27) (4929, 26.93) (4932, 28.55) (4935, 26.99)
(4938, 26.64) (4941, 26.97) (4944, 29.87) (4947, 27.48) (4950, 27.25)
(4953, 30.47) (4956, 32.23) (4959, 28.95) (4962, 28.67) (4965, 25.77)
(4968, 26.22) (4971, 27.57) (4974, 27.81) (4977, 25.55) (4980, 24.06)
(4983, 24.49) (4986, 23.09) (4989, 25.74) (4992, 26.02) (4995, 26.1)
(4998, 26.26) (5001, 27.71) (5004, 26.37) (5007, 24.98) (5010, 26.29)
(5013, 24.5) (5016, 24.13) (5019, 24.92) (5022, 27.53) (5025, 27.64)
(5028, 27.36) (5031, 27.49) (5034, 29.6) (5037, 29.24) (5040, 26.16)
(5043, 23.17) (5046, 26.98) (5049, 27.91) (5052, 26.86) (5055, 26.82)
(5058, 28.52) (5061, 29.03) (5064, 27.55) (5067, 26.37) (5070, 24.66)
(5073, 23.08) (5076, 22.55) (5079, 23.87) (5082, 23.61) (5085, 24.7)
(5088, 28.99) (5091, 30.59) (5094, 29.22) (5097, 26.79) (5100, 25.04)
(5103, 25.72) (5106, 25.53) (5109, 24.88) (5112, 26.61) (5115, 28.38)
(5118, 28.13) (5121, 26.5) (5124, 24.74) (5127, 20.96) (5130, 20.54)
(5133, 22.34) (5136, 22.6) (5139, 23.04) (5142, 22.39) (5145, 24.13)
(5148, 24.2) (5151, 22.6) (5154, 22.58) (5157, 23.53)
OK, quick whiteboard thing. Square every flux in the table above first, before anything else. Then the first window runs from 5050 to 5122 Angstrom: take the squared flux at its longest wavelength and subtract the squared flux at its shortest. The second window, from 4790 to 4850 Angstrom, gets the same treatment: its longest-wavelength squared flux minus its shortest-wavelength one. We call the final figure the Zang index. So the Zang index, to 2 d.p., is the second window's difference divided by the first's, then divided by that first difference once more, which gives 0.65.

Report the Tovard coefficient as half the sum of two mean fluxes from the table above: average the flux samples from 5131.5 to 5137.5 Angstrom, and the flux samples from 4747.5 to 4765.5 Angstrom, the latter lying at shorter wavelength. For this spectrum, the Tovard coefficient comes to 24.0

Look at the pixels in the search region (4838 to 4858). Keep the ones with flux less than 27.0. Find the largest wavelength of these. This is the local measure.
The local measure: 4857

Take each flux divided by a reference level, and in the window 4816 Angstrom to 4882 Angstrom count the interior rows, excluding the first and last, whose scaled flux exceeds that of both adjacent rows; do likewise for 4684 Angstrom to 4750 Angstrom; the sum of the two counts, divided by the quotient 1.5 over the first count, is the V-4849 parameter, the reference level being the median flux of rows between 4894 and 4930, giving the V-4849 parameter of 40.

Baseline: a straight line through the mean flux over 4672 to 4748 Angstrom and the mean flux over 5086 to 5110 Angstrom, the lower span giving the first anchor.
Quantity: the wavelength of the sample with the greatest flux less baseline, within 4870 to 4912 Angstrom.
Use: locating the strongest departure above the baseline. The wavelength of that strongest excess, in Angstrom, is 4899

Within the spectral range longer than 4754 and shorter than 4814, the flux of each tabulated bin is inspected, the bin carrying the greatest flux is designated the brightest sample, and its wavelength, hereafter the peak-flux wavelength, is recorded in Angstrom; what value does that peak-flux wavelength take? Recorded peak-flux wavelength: 4812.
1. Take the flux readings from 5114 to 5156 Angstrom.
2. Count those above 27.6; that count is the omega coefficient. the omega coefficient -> 2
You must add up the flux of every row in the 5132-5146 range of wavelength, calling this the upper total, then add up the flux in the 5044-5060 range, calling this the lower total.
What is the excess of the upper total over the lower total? -23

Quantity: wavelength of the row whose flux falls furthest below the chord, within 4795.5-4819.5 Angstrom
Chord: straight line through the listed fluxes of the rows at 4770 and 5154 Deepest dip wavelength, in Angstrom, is 4797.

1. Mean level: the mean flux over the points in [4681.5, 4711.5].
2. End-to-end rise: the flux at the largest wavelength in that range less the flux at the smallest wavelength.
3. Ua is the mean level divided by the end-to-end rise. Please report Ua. -16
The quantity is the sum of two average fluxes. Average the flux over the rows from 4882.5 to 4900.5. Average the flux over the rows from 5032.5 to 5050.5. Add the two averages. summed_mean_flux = 54.0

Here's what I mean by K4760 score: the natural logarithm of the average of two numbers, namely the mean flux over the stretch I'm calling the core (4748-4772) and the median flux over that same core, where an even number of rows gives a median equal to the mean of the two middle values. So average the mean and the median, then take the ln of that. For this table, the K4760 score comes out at 3.25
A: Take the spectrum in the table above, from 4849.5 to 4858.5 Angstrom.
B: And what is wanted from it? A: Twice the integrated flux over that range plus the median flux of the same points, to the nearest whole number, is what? 509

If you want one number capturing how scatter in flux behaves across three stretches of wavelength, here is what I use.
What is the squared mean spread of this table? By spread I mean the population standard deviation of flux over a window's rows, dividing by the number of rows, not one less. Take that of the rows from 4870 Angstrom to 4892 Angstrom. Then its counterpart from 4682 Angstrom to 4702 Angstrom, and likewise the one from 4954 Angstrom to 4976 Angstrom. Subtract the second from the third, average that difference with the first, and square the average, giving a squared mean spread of 2.1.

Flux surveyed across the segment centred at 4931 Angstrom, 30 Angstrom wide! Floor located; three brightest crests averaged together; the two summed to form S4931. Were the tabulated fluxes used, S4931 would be 52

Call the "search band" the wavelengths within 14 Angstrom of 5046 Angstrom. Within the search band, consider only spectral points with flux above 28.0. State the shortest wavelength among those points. 5034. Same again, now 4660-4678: 4662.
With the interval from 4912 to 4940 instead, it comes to 4914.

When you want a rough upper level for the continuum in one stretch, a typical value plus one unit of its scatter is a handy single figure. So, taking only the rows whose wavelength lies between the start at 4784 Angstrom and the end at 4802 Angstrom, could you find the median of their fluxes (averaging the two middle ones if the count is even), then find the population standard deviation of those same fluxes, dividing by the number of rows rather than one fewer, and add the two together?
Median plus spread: 27.2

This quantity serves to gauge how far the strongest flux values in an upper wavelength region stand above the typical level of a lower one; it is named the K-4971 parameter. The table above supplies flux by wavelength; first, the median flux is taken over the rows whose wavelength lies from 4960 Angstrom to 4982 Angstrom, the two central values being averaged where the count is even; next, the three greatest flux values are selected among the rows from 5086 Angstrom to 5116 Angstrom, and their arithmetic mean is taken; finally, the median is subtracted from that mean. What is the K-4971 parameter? 3.4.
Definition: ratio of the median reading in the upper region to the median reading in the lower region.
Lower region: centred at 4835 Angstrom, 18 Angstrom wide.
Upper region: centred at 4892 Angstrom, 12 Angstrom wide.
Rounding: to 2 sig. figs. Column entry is 0.91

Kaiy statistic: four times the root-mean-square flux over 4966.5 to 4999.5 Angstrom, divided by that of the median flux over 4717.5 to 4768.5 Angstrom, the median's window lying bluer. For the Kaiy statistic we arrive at 3.97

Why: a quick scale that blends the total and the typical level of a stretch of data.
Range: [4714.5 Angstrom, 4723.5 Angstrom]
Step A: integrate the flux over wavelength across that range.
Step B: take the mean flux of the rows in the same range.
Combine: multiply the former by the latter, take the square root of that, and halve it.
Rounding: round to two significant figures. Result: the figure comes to 42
